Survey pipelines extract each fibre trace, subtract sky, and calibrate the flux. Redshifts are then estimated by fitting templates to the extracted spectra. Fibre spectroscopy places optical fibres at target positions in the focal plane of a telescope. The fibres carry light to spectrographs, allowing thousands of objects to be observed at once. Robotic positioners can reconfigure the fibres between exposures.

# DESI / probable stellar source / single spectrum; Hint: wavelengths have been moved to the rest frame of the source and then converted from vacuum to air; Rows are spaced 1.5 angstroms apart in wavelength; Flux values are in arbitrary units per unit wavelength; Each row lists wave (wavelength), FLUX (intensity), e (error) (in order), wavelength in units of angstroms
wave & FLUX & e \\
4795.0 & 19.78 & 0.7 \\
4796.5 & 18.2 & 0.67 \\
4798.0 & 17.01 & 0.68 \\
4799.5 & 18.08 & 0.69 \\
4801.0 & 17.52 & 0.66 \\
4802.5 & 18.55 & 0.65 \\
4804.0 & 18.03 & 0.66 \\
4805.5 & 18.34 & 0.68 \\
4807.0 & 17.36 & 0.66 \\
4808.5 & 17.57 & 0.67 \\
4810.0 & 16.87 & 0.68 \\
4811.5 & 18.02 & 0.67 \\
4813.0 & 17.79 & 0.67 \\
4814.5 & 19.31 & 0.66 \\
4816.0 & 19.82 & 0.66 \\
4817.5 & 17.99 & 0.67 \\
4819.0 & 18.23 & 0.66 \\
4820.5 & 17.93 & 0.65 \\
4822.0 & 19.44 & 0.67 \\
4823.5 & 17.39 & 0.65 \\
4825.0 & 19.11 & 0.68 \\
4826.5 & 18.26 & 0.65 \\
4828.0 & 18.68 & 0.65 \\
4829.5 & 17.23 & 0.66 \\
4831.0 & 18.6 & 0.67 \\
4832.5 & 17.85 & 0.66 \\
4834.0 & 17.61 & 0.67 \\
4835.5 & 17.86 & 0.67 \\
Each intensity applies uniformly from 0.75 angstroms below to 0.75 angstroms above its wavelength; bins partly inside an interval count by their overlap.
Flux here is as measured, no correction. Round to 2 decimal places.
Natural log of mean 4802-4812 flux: 2.88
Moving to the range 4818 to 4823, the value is 2.92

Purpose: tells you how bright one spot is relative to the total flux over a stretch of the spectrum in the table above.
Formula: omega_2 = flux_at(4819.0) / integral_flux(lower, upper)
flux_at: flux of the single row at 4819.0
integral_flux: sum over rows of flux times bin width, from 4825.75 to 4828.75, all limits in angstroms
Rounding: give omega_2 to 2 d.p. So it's 0.33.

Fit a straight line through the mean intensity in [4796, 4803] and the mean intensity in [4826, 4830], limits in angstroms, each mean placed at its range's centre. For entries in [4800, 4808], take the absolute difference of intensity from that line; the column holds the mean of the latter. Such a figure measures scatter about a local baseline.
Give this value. 0.4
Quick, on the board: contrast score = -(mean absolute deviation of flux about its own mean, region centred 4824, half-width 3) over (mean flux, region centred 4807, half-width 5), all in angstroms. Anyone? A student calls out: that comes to -0.041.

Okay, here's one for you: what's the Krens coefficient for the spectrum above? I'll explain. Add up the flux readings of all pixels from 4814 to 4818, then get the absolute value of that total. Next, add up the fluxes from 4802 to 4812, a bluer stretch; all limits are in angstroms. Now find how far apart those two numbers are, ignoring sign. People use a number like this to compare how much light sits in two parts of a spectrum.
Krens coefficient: 68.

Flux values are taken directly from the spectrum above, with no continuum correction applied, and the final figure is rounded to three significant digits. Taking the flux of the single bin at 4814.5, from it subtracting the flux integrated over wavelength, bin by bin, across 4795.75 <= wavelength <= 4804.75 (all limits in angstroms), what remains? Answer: -142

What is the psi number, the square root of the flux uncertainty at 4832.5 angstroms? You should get 0.812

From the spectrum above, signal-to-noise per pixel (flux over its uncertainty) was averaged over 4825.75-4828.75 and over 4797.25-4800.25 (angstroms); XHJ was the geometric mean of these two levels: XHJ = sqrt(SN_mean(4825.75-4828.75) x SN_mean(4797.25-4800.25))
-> 27.0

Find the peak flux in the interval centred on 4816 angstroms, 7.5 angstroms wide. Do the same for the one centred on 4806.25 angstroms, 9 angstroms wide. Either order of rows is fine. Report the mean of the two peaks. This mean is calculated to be 19.2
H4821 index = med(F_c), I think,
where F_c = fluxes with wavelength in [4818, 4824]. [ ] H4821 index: 18.1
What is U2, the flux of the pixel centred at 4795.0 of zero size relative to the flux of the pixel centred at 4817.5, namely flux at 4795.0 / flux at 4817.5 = 1.10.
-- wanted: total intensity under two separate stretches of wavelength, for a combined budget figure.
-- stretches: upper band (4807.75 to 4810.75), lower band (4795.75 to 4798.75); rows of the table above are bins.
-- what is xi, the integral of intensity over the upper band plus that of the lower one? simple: 104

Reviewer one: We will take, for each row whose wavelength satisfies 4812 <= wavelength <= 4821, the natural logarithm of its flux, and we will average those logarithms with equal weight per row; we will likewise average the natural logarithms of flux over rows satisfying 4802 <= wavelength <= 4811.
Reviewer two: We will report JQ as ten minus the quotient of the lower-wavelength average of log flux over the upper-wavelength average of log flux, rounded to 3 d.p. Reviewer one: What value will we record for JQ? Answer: 9.014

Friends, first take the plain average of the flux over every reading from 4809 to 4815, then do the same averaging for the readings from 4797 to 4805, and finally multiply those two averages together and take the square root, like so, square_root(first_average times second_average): 17.9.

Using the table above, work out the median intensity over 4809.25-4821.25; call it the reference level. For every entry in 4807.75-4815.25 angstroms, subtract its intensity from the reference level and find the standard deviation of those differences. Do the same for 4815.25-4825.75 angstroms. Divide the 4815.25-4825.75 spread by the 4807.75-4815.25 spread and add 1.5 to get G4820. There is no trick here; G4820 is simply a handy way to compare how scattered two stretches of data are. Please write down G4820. 2.5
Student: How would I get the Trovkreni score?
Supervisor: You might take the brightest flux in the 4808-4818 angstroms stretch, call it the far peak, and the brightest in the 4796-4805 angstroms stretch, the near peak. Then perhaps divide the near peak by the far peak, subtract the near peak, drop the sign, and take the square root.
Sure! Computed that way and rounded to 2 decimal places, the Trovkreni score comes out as 4.20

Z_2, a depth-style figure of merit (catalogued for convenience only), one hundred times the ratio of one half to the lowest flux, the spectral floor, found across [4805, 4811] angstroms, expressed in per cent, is 2.96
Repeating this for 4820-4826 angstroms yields 2.88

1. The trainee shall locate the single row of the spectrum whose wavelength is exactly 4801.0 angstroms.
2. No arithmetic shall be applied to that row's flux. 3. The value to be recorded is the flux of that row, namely 17.52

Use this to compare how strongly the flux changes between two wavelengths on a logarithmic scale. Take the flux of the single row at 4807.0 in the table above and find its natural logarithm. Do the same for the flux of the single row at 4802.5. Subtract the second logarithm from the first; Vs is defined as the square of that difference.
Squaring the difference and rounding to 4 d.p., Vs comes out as 0.0044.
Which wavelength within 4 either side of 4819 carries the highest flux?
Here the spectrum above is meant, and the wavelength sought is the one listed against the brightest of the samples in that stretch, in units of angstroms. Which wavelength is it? 4816.0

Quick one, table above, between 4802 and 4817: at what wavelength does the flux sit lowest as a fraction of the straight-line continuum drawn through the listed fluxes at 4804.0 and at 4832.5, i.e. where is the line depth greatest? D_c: 4810.0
